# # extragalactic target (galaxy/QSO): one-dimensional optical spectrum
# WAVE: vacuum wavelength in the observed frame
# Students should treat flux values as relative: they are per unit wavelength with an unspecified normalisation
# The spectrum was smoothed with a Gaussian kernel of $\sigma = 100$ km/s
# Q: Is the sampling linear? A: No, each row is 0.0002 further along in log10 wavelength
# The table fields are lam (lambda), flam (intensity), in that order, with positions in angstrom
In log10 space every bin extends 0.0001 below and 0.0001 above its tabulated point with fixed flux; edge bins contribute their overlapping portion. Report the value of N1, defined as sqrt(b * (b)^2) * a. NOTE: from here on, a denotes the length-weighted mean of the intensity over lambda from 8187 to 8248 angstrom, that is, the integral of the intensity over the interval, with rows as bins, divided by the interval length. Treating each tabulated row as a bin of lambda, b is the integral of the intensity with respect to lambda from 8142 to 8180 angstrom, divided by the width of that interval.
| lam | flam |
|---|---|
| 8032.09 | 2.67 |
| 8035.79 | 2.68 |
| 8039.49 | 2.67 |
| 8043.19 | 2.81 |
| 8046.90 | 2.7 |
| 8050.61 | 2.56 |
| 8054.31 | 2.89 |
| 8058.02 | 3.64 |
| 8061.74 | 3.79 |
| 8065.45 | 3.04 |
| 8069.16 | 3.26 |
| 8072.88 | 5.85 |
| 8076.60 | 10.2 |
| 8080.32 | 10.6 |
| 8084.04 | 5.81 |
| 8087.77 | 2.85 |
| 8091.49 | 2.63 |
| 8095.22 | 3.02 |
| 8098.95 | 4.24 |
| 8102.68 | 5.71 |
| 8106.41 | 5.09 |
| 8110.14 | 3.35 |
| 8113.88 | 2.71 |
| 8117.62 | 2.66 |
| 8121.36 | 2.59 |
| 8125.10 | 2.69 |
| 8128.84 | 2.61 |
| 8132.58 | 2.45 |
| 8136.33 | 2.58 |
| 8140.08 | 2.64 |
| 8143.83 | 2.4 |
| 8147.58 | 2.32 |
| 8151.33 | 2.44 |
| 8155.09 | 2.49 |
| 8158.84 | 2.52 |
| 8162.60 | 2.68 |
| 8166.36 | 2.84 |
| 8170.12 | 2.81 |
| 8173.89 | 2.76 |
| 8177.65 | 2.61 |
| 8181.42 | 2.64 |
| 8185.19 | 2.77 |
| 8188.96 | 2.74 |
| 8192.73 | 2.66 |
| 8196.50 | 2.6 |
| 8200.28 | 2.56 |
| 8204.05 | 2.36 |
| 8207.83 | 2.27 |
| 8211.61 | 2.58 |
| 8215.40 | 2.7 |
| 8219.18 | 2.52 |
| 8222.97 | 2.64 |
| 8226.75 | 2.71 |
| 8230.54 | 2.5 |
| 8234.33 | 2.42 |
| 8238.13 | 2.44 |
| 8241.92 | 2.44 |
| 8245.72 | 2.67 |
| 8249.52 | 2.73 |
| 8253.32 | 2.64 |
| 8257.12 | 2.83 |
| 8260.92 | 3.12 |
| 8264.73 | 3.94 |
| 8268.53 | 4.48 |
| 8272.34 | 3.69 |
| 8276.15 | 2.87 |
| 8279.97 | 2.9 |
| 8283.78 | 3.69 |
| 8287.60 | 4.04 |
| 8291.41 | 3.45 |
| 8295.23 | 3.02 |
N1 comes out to 11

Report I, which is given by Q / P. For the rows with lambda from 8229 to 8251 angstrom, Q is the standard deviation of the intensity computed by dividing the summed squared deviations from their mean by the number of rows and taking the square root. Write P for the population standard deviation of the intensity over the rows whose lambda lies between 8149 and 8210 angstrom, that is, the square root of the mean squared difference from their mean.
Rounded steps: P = 0.16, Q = 0.1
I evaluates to 0.8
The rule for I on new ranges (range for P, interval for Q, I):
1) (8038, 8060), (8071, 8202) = 5.5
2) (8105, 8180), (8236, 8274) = 1.2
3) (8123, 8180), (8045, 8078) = 15.6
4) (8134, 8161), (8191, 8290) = 5.7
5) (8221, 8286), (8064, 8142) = 4.0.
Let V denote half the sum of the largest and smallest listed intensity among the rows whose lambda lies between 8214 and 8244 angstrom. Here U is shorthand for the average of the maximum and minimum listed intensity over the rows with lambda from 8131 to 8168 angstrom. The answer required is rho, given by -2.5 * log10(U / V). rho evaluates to 0.0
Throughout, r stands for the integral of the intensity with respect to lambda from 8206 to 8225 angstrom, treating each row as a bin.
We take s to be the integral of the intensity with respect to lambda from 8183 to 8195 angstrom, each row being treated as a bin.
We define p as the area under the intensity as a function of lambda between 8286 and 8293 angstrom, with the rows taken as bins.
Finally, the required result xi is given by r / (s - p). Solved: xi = 7.6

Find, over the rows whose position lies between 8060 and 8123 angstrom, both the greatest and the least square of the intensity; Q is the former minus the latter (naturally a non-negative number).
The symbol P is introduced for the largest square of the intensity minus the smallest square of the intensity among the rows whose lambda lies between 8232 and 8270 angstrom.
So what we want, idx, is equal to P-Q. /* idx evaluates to -91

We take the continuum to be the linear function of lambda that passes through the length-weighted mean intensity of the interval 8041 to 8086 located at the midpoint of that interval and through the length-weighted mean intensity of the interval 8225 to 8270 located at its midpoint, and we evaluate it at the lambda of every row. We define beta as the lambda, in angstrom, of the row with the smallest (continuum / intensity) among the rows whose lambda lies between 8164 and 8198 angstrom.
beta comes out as 8185.19 angstrom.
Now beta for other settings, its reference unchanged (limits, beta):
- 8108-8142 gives 8110.14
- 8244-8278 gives 8268.53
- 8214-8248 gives 8245.72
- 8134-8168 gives 8166.36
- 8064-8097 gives 8080.32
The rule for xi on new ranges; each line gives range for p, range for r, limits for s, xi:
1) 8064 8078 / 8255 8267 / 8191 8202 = -0.8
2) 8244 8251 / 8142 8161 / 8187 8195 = 17.2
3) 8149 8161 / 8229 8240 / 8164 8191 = 0.6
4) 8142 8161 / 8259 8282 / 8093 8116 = 1.8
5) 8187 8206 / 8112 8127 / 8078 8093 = 1.1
